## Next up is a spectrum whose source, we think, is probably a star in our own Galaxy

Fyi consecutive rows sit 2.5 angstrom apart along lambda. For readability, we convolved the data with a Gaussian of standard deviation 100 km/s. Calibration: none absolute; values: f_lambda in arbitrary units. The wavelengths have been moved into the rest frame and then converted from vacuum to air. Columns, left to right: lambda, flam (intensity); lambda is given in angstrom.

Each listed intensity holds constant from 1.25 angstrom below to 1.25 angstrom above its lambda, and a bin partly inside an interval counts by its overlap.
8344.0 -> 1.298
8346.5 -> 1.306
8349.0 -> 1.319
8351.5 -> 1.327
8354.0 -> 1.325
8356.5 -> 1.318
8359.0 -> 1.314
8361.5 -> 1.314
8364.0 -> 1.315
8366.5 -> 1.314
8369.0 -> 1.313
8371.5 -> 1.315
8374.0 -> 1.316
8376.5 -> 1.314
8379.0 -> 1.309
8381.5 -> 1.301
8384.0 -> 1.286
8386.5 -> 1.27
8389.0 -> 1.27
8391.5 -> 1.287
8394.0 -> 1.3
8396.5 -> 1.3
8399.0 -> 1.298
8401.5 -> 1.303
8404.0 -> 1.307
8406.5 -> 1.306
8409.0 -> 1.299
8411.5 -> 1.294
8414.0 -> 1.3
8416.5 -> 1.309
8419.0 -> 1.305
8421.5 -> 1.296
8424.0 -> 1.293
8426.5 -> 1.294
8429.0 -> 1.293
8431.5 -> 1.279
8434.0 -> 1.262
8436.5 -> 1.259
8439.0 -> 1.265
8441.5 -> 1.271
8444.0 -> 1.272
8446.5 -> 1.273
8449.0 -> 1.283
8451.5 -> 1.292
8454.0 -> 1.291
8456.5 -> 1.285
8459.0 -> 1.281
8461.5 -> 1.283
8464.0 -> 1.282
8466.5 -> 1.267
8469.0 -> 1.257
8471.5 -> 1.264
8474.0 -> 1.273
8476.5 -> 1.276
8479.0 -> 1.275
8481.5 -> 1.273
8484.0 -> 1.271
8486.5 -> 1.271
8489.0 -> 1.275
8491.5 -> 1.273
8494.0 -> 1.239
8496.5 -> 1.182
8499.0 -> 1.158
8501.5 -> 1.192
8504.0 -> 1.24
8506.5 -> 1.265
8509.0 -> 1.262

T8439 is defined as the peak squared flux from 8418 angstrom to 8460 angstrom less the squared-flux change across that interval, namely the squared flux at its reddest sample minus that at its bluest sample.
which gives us 1.77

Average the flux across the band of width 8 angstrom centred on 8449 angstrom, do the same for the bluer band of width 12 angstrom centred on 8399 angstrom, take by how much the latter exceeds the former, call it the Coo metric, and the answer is 0.019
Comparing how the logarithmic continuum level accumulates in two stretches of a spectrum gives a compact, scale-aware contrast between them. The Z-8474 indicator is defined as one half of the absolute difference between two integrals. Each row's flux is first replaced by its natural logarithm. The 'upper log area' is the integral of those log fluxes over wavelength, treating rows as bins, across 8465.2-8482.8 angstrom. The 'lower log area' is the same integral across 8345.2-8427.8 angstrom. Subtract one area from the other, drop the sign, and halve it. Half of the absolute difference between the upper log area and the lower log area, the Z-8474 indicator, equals 8.9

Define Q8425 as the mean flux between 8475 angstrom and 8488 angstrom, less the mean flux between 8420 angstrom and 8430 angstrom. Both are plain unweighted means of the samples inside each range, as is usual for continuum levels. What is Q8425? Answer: -0.021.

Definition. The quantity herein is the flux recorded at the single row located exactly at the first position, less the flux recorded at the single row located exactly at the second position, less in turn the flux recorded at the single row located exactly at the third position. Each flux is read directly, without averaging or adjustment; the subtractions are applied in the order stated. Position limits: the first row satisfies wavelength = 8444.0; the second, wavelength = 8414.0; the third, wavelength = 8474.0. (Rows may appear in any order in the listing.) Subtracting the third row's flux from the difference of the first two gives -1.30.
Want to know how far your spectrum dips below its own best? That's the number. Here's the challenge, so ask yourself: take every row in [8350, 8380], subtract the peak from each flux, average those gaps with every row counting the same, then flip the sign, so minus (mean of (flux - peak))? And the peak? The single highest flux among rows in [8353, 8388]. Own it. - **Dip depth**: 0.01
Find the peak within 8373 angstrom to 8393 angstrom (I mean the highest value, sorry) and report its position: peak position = 8374.0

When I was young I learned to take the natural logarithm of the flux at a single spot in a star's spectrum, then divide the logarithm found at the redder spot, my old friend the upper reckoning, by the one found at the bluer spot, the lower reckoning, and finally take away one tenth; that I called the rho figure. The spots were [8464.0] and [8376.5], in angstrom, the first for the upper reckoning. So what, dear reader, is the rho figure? 0.81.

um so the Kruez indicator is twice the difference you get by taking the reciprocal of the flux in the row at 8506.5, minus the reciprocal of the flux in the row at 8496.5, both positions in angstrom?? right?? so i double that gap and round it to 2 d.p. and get -0.11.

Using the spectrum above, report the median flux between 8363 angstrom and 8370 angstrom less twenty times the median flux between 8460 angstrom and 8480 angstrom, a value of -24.2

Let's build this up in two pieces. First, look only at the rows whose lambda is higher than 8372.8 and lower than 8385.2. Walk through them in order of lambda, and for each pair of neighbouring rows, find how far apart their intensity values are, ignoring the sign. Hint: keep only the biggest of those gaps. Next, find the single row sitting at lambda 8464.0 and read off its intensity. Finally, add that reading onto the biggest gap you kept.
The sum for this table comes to 1.30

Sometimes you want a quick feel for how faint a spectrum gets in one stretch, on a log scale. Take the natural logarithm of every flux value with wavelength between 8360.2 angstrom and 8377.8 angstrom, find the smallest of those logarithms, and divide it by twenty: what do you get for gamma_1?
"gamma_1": 0.0136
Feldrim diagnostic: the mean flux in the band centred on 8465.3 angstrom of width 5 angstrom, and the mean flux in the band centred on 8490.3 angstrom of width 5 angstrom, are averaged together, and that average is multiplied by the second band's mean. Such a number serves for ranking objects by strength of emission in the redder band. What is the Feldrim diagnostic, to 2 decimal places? 1.62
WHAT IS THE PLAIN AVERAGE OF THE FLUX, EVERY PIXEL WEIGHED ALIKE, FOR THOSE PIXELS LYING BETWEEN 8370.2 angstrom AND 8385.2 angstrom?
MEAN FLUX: 1.31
